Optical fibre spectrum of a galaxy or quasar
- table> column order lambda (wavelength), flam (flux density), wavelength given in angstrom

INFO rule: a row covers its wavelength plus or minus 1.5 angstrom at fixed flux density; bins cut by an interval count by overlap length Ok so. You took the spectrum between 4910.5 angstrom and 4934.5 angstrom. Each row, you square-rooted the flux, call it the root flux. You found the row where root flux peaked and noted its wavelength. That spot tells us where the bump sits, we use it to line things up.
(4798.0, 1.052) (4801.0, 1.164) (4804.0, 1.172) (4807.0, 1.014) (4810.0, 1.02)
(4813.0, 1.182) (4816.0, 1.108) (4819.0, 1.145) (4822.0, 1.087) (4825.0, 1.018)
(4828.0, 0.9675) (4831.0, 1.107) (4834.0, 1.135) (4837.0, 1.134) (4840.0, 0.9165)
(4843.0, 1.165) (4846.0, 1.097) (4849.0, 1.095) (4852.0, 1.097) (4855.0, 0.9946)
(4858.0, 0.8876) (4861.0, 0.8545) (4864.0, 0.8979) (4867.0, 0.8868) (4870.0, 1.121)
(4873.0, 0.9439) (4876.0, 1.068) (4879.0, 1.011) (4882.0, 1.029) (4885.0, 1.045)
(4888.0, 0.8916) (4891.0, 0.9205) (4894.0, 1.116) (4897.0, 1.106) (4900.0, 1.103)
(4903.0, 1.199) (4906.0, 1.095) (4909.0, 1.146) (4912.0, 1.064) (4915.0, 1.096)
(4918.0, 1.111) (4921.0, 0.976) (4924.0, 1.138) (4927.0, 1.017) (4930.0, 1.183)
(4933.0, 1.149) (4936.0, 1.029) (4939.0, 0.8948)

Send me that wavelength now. 4930.0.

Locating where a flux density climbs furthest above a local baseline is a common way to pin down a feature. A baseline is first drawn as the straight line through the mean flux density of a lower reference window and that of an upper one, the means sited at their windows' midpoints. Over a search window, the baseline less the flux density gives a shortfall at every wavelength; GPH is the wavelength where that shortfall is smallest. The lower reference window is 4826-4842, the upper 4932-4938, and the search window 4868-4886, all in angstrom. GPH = 4870.0 angstrom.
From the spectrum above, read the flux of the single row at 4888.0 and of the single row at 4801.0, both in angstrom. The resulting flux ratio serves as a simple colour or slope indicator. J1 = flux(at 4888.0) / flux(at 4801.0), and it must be 0.77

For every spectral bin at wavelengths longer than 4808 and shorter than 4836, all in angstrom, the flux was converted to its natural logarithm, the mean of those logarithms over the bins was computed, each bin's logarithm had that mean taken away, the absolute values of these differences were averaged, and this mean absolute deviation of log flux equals 0.05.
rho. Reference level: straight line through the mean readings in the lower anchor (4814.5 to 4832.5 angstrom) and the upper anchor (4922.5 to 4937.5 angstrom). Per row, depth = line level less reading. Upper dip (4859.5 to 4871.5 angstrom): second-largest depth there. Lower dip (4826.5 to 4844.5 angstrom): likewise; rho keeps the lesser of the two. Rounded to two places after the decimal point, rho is 0.11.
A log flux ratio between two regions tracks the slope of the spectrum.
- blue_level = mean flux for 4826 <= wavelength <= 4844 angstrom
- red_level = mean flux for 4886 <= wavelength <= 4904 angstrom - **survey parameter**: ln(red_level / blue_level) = -0.014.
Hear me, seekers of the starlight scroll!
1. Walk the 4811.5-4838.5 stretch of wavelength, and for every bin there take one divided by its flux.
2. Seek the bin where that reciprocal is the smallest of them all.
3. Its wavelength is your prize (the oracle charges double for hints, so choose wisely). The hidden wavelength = 4813.0 angstrom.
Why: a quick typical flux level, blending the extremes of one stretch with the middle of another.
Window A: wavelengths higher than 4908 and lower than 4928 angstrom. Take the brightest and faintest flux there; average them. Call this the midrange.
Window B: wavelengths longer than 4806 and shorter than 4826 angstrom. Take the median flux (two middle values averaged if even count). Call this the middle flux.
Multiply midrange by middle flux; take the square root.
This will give 1.07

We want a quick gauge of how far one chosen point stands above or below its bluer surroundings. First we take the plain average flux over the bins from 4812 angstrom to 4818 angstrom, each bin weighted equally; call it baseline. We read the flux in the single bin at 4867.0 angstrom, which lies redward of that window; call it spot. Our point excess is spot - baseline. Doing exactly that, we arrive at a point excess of -0.26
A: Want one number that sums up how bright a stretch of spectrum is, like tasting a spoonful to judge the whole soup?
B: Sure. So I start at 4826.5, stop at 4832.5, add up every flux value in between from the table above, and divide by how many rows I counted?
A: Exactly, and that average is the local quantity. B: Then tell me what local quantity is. 1.04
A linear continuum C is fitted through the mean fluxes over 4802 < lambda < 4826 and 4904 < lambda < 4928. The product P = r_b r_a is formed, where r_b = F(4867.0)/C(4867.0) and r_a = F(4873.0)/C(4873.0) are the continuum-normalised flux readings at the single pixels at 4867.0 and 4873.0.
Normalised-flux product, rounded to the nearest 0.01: 0.71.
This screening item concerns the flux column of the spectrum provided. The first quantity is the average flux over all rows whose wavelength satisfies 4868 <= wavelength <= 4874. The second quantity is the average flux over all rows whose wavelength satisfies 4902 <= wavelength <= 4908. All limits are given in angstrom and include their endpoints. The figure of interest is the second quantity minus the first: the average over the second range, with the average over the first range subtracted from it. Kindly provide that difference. 0.11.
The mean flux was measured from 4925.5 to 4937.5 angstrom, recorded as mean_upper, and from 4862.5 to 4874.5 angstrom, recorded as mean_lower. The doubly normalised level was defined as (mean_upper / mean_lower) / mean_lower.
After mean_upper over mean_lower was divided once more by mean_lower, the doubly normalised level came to 1.2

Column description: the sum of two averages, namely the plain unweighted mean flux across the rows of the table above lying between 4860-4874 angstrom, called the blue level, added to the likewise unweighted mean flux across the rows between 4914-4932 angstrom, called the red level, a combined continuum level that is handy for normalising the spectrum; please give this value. 2.03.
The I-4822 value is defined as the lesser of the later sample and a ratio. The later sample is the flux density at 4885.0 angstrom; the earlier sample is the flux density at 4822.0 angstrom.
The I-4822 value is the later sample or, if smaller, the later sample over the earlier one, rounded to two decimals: 0.96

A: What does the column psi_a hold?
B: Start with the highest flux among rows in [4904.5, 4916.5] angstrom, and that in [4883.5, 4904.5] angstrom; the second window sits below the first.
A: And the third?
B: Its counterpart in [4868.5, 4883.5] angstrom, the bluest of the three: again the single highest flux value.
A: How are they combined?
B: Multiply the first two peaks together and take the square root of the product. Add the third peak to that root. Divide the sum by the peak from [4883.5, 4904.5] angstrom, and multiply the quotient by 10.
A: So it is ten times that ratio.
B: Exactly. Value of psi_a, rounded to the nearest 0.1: 19.1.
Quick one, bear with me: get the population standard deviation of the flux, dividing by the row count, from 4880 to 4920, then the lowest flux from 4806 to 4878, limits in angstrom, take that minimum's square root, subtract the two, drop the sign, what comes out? 0.843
